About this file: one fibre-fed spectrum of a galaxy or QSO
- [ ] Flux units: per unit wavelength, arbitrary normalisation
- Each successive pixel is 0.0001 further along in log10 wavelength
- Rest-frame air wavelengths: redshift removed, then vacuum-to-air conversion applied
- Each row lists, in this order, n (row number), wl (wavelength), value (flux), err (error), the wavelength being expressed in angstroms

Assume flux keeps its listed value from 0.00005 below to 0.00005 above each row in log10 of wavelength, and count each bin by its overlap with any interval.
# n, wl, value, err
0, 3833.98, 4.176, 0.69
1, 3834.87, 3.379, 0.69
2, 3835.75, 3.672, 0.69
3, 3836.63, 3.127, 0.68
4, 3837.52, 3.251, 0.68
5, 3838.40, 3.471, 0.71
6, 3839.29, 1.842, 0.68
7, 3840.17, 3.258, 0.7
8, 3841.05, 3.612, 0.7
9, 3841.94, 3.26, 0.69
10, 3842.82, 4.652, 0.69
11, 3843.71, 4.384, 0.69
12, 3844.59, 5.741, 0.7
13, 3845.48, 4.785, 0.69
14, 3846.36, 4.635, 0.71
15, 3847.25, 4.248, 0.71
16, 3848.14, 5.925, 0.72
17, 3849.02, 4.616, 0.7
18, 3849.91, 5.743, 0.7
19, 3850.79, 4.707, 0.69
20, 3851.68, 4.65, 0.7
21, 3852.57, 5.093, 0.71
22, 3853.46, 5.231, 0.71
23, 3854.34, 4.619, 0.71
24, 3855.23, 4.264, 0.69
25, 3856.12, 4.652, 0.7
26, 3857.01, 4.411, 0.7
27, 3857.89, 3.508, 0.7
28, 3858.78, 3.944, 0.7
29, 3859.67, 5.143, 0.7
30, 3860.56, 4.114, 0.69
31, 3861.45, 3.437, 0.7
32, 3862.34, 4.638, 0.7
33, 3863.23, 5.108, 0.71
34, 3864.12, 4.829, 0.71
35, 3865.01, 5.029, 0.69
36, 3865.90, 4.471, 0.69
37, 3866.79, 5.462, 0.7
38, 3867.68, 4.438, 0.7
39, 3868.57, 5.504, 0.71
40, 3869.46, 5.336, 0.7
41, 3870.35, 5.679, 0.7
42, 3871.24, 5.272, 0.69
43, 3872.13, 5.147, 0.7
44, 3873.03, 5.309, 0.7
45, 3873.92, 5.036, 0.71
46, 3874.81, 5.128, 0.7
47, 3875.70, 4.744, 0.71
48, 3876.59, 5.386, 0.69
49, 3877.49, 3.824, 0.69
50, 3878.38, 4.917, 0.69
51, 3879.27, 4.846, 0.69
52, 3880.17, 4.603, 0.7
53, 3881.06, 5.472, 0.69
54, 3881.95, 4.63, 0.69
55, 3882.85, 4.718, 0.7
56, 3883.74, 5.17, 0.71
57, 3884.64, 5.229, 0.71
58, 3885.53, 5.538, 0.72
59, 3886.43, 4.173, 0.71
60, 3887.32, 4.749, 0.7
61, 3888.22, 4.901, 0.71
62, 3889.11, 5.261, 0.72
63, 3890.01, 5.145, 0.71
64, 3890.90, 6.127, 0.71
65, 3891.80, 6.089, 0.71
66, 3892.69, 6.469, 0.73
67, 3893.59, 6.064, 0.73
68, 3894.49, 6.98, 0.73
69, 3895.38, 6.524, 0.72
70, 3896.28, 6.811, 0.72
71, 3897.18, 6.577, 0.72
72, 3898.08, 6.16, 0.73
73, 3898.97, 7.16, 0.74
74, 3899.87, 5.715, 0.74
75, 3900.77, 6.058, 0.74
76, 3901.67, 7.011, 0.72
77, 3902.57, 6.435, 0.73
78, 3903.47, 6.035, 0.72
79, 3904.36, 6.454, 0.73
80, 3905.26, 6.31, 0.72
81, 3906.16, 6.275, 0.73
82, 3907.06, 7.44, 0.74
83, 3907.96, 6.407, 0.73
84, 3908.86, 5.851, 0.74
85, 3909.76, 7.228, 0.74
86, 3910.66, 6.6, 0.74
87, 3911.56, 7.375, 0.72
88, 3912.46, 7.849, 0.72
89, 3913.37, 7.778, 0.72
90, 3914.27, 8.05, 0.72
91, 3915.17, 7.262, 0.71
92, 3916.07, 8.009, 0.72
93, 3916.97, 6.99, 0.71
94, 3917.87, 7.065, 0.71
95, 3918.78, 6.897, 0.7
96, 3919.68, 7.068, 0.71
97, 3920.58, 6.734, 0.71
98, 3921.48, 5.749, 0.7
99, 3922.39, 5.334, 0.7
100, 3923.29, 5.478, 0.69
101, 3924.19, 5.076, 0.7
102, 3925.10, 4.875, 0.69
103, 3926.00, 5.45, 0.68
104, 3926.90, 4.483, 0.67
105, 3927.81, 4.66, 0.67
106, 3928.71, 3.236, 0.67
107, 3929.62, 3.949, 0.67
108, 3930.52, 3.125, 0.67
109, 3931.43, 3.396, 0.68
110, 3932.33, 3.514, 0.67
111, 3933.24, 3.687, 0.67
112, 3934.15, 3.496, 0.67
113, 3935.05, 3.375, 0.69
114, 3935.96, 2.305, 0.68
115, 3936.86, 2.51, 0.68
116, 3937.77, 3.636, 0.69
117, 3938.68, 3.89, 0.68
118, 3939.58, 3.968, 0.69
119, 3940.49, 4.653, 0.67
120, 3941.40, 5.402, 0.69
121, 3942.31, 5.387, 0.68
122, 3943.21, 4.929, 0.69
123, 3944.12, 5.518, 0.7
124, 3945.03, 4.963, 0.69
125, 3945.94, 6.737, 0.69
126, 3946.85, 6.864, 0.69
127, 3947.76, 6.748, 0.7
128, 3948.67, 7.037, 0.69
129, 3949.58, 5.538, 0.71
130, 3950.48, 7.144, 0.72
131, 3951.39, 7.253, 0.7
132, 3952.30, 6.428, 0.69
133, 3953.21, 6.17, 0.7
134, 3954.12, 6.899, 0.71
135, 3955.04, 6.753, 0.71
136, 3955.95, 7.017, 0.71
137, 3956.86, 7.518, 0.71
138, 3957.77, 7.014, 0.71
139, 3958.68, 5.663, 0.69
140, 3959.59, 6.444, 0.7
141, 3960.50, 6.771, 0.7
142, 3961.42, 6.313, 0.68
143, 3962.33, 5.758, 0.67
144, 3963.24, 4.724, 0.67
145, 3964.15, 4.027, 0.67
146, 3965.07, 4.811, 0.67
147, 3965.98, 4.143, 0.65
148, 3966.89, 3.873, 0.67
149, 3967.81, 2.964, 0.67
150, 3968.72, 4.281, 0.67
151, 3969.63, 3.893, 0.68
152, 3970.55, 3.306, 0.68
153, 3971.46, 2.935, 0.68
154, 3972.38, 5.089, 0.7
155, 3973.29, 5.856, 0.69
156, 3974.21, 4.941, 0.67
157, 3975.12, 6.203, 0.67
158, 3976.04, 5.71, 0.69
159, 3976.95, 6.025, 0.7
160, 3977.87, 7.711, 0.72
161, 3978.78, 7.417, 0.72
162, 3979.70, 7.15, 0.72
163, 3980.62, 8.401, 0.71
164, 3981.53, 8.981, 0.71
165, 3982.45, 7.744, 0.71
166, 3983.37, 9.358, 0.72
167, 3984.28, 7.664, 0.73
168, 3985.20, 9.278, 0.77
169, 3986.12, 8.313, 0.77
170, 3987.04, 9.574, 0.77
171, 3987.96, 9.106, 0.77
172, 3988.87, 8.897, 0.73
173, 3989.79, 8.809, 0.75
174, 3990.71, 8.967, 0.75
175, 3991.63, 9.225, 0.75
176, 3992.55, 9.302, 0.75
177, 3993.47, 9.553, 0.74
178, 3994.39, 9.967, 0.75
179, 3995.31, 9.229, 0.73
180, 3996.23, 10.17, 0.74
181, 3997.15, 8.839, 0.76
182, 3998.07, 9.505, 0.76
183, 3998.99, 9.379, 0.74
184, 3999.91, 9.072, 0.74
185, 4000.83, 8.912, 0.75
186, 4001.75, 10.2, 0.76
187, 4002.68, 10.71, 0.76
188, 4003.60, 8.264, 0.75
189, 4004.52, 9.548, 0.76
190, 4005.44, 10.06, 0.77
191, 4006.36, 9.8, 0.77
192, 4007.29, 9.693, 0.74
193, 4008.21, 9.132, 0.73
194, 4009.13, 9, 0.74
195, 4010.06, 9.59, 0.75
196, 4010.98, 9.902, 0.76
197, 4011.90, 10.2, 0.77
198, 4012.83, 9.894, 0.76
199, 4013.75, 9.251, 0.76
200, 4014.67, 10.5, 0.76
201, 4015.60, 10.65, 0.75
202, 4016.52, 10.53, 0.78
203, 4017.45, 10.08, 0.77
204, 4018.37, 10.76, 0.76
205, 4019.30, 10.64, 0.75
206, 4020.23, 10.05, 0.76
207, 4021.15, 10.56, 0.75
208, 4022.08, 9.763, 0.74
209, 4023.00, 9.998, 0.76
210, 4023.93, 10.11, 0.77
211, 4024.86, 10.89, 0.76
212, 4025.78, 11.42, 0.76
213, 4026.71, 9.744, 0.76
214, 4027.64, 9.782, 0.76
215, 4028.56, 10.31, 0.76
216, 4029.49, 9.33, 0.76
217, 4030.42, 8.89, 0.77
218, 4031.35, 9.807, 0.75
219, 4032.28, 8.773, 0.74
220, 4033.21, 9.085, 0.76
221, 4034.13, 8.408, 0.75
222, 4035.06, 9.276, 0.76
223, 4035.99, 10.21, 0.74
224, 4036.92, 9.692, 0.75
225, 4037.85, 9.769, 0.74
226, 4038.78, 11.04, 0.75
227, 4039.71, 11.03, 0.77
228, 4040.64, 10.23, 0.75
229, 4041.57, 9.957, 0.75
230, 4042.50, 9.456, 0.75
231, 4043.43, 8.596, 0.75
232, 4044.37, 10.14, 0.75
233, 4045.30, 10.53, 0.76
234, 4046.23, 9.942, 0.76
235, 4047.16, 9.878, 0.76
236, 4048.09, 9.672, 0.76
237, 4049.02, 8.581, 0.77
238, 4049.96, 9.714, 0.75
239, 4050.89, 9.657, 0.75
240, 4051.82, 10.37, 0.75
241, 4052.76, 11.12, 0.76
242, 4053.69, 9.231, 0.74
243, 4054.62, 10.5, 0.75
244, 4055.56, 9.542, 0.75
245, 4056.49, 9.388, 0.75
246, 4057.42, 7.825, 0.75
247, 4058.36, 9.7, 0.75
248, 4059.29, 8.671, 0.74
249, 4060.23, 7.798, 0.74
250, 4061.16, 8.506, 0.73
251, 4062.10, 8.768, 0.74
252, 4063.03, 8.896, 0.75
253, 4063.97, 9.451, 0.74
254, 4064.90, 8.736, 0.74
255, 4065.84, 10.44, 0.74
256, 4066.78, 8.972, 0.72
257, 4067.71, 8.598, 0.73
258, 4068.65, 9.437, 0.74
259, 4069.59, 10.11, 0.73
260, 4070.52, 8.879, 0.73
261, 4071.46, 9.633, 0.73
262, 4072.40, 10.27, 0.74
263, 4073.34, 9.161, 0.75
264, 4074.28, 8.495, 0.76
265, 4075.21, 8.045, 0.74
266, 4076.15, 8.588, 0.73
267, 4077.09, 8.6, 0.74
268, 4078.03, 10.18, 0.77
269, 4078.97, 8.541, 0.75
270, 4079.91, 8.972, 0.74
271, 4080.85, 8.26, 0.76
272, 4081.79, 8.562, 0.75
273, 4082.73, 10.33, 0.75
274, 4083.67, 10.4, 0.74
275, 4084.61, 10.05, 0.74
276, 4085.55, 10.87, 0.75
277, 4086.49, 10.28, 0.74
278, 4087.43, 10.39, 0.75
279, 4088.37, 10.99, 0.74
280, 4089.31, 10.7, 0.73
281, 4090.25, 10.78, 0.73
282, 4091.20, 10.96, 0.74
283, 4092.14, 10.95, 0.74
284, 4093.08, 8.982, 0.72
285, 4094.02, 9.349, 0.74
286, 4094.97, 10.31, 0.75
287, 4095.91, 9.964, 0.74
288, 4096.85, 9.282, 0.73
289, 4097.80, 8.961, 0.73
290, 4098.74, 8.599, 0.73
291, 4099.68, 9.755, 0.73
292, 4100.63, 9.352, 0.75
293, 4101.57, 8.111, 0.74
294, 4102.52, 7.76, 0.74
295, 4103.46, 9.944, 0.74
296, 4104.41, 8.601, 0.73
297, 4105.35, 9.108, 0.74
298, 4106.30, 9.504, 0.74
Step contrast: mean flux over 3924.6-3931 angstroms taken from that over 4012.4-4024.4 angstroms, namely 6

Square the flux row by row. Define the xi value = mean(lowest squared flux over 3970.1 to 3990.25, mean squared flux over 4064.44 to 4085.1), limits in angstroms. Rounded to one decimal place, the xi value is 47.3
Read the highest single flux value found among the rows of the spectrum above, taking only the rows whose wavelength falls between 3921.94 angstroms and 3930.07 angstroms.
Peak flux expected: 5.478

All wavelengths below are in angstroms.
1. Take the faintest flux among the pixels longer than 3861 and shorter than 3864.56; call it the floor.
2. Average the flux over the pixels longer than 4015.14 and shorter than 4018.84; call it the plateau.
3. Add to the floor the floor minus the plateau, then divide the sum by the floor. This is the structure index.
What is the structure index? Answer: -1.1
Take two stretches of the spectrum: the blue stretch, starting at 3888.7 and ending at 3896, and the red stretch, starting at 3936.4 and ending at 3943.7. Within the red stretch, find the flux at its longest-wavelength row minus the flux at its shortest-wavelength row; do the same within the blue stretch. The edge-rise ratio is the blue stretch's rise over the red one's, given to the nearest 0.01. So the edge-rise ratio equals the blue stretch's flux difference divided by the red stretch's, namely 0.52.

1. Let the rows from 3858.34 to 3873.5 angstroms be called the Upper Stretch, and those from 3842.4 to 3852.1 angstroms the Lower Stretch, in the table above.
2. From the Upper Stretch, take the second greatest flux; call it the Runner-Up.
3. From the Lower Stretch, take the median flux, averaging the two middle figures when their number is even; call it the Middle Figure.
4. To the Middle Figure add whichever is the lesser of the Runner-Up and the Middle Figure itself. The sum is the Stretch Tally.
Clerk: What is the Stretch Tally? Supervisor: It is 9.3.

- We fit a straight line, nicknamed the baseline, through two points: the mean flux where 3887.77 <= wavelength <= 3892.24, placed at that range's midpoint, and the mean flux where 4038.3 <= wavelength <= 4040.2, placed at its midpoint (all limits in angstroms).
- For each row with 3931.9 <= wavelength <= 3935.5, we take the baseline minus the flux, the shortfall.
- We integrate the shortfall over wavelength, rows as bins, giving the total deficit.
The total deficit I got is 13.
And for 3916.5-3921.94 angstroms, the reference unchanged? -1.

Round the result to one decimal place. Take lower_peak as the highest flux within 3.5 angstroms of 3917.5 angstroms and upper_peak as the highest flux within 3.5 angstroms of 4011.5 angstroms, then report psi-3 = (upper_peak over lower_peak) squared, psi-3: 1.7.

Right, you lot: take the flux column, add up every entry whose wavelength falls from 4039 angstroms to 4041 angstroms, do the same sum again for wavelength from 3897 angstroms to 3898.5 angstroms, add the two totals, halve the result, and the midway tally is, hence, 17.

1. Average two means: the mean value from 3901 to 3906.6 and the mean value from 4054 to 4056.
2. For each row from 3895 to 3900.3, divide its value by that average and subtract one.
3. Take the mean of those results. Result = -0.21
